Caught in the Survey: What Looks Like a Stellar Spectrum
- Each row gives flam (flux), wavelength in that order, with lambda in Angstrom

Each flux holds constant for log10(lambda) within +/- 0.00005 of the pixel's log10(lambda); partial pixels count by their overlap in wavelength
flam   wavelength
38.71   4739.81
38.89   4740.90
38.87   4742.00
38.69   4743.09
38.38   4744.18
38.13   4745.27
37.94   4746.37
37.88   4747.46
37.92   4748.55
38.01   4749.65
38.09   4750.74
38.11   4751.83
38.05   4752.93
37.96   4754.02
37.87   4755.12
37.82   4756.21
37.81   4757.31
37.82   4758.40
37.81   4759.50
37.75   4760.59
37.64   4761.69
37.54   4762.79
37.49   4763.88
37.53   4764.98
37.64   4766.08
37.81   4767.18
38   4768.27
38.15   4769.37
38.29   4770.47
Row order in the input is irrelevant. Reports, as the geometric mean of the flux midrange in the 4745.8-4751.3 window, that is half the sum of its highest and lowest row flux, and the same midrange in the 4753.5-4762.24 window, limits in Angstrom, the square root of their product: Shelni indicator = 37.9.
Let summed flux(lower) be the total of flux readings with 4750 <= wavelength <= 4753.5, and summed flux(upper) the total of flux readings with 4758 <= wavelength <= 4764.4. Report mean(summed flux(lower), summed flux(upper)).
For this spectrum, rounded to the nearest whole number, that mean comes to 170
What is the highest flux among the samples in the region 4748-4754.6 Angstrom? 38.11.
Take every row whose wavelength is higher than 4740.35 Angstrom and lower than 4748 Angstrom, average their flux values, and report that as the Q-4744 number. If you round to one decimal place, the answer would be 38.4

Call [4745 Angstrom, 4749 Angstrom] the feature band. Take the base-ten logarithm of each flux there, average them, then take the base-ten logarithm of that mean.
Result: 0.198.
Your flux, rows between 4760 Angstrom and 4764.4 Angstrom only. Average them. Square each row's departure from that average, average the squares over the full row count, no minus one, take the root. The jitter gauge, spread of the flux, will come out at 0.10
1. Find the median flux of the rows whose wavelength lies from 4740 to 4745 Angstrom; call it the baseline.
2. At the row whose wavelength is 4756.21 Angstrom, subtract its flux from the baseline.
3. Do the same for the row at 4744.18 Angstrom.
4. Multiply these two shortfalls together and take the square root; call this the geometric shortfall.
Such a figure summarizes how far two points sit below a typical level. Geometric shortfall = 0.62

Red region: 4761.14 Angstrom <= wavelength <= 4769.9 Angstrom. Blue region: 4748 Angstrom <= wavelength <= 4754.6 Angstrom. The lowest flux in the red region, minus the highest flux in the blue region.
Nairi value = -0.62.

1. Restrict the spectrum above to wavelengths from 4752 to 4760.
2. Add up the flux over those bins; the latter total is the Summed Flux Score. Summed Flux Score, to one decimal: 265.1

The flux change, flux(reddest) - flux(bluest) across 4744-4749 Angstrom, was -0.5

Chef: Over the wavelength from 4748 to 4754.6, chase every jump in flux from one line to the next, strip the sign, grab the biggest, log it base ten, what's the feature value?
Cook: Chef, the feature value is -1.05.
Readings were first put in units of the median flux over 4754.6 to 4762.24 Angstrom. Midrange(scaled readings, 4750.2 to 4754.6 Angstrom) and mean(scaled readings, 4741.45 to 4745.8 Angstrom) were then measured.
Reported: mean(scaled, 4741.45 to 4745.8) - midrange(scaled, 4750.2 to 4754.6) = 0.013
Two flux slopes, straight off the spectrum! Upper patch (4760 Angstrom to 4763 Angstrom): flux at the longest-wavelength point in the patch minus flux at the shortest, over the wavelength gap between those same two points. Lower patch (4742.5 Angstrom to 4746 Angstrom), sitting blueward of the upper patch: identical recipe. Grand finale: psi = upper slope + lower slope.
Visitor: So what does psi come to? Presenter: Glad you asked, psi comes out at -0.35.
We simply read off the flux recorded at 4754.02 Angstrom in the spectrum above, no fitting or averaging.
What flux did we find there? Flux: 37.96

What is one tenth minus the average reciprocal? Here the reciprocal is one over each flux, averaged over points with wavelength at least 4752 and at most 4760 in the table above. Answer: 0.0736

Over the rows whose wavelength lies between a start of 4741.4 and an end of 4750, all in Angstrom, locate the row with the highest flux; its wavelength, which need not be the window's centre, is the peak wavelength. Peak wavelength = 4742.00 Angstrom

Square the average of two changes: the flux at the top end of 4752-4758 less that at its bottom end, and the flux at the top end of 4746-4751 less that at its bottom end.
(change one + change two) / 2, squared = 0.00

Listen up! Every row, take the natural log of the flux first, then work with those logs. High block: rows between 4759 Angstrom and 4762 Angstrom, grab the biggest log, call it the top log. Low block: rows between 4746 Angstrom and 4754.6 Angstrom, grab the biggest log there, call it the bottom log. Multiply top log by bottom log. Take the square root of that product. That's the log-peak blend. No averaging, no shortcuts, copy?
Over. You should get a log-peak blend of 3.64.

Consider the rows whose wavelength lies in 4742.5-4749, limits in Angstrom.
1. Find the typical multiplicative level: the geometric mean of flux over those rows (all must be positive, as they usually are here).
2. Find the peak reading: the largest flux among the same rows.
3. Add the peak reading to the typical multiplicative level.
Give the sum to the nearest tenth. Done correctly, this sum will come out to 76.8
